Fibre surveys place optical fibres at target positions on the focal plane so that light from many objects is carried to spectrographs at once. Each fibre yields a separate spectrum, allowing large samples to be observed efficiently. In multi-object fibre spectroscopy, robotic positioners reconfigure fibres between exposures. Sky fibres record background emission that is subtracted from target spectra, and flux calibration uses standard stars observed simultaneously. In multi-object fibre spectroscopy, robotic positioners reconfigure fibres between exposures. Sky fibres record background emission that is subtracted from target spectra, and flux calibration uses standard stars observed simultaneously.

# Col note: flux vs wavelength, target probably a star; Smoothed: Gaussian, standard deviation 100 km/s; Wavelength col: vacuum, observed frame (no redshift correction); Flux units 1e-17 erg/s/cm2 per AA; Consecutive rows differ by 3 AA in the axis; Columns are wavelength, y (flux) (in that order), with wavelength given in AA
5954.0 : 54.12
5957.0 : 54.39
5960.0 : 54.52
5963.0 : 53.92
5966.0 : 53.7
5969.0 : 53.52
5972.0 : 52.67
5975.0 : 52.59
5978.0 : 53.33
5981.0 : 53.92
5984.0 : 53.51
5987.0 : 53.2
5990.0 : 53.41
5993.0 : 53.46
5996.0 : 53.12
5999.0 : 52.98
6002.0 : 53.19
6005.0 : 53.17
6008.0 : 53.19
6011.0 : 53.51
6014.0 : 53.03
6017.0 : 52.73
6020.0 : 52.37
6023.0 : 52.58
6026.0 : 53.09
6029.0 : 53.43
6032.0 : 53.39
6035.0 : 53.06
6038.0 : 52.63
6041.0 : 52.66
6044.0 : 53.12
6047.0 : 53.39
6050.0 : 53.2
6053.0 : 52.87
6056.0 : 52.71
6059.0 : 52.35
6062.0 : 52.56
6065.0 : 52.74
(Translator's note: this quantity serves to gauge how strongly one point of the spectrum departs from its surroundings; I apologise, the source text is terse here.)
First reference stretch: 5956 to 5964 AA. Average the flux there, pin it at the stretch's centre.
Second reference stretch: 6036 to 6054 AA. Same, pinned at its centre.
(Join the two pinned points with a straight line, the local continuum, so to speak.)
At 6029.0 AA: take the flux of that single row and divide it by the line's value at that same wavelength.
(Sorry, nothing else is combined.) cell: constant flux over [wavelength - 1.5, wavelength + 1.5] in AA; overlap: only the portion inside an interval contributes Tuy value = 1.00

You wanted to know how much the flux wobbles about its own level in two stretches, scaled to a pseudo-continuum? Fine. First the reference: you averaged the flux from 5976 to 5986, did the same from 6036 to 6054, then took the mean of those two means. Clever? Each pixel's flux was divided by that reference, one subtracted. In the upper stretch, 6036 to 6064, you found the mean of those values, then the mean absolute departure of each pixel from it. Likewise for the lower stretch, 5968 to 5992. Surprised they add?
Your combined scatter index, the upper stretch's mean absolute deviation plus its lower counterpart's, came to 0.012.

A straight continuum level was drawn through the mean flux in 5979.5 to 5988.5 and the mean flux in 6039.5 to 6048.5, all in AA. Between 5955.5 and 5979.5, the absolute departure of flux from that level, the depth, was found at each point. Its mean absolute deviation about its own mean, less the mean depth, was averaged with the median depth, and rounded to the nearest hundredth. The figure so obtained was 0.14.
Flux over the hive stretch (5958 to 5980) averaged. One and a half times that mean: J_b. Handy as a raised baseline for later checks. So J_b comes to 80.2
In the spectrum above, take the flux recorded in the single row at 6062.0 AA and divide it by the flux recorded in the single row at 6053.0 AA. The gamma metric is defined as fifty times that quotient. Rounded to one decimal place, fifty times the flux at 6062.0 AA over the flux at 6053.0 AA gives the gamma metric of 49.7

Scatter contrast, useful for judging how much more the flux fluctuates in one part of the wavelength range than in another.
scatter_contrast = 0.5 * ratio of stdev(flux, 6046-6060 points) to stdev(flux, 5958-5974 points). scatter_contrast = 0.30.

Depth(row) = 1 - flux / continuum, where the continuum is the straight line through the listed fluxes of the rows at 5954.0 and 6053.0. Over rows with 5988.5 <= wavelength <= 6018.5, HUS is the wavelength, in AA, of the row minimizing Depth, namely 6011.0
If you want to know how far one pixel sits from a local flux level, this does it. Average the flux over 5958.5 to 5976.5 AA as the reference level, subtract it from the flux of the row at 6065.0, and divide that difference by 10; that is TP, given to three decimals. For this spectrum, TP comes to -0.075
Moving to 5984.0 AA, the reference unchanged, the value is 0.002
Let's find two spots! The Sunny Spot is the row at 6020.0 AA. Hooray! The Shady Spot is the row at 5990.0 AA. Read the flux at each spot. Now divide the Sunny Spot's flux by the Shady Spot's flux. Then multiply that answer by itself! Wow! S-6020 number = 0.96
